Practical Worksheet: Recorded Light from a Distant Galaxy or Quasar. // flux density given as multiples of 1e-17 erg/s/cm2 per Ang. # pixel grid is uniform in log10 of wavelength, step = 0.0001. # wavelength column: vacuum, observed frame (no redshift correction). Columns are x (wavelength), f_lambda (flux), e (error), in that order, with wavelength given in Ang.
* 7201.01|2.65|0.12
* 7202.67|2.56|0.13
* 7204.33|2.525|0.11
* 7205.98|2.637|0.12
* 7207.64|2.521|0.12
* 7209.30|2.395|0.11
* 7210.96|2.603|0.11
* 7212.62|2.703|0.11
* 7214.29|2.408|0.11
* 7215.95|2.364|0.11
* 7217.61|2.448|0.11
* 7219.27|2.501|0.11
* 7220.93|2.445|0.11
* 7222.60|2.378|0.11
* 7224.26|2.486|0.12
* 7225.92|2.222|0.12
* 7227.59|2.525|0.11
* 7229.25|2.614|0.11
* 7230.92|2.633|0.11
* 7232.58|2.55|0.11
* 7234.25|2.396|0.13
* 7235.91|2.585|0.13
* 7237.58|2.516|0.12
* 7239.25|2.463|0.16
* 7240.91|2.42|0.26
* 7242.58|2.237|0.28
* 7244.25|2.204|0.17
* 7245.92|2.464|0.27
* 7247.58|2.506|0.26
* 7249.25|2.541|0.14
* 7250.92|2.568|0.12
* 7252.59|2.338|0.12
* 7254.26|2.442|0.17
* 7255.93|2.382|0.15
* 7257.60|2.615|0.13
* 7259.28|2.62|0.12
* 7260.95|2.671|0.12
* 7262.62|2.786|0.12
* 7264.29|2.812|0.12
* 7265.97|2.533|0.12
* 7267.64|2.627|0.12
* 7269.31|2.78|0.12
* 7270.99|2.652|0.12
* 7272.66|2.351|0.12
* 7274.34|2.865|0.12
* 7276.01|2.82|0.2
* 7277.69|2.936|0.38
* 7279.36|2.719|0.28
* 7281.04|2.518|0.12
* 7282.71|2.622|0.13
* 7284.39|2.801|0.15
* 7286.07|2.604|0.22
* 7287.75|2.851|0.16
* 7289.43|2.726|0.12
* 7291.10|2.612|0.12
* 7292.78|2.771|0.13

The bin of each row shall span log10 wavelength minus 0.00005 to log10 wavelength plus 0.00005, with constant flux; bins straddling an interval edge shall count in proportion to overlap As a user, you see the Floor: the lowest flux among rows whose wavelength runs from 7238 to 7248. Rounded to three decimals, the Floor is 2.204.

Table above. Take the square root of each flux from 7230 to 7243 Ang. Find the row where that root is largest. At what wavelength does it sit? 7230.92 Ang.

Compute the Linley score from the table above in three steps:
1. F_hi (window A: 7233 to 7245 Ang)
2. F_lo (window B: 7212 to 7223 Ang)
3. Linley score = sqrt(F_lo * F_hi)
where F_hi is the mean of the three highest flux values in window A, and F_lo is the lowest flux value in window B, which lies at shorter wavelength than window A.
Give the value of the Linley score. 2.44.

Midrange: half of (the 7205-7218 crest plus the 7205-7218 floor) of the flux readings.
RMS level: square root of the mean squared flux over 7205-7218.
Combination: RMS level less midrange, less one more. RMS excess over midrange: -1.02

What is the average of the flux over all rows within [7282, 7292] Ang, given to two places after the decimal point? 2.70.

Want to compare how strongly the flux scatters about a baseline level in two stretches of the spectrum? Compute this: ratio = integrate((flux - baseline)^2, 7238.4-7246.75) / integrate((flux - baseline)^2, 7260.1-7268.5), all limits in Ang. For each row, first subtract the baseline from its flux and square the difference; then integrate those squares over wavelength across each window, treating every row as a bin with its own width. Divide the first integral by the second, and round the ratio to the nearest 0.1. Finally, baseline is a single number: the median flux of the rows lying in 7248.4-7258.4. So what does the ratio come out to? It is 0.6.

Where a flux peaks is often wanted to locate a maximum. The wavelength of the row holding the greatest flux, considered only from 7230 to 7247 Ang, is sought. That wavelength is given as 7230.92 Ang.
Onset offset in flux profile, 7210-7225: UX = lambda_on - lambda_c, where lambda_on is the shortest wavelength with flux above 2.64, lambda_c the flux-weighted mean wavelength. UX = -4.9 Ang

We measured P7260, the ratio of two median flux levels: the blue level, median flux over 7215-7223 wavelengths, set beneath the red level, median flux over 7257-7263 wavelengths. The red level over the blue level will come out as 1.082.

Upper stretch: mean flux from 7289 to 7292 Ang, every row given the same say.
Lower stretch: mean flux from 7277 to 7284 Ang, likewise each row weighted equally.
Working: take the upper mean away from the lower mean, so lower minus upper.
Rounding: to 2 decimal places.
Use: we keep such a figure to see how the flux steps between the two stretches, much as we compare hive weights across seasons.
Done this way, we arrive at 0.03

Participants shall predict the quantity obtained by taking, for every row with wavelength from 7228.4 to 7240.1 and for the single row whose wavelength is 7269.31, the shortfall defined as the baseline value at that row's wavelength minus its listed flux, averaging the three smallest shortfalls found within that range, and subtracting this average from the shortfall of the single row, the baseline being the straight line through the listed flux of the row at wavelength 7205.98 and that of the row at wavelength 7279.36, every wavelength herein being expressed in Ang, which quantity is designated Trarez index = -0.128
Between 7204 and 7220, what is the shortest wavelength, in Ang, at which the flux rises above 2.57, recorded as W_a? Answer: 7205.98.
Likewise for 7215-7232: 7229.25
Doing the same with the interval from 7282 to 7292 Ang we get 7282.71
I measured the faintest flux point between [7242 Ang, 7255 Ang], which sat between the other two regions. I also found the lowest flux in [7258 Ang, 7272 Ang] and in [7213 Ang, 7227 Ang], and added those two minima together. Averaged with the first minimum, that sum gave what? 3.48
